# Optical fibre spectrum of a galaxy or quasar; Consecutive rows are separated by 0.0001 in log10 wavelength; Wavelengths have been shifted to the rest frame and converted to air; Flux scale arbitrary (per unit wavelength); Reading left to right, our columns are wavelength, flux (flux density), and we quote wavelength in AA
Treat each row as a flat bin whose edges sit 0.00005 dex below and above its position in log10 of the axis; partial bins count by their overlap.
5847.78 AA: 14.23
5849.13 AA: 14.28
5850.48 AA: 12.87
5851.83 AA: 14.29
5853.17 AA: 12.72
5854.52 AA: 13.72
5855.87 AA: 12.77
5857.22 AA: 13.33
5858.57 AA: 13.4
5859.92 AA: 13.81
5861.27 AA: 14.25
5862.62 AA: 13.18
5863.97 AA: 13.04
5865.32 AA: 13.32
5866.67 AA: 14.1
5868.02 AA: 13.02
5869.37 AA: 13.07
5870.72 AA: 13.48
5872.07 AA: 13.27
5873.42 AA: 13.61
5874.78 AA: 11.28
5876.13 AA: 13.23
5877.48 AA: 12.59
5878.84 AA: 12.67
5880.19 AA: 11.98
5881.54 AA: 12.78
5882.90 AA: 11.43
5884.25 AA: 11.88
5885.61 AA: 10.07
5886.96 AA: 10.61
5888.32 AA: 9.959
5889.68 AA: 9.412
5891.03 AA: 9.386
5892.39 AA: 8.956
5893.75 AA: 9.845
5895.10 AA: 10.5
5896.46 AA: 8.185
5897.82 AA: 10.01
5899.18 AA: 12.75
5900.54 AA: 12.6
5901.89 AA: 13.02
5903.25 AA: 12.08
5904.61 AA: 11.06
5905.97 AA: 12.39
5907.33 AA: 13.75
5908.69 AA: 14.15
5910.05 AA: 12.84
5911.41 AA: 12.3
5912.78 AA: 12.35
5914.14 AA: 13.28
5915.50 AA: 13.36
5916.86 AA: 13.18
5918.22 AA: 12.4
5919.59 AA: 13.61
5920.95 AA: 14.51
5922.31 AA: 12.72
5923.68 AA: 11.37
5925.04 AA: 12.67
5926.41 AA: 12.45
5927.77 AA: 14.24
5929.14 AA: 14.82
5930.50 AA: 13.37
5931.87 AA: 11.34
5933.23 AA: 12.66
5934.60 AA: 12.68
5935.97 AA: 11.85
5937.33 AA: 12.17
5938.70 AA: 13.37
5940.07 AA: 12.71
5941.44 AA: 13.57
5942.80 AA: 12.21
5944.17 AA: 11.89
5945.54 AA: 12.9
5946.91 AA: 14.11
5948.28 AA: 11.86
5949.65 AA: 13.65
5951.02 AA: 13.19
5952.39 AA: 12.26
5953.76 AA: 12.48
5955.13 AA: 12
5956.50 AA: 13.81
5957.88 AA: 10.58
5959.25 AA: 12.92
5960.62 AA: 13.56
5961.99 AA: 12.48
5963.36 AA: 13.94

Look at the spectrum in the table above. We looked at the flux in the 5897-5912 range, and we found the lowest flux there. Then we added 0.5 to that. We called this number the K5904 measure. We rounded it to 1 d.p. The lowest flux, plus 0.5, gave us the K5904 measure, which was 10.5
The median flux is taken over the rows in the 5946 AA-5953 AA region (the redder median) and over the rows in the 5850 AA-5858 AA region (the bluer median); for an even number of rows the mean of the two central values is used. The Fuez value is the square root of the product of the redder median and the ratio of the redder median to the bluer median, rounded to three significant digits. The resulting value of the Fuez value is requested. 3.64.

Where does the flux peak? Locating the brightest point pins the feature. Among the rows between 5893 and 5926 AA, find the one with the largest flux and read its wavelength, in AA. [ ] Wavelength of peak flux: 5920.95 AA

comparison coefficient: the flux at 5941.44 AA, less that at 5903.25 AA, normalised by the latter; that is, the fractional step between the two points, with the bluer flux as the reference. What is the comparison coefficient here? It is 0.12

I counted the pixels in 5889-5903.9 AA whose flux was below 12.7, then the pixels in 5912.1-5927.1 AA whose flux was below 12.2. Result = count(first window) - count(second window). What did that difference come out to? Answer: 8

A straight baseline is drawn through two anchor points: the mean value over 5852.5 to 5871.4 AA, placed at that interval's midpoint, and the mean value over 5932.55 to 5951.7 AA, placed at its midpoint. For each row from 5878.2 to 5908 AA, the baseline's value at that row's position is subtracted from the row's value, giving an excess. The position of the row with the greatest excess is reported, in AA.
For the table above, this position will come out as 5907.33 AA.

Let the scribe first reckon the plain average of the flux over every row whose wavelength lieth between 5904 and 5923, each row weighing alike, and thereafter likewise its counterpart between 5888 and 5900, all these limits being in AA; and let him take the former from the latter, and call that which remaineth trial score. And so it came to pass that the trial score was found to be -3.1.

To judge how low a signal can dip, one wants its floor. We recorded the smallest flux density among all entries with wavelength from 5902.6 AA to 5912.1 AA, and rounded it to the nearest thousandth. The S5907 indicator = 11.060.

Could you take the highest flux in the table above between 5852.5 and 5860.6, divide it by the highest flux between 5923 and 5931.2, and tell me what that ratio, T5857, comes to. 0.93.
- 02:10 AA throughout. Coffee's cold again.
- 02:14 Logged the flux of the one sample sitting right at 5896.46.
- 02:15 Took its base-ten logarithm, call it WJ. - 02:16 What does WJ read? 0.91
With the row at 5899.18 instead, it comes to 1.11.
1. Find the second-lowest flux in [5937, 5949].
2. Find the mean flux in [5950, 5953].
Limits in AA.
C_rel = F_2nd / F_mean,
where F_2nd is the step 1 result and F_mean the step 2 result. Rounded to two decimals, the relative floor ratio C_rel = 0.93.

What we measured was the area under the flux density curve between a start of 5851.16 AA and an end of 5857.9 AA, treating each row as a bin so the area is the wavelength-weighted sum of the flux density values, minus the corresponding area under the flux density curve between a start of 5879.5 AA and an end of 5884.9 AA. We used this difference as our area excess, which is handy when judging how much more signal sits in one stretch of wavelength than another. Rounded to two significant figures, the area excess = 25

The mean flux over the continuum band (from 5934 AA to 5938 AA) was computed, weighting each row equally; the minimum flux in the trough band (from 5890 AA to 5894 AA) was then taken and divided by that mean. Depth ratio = 0.73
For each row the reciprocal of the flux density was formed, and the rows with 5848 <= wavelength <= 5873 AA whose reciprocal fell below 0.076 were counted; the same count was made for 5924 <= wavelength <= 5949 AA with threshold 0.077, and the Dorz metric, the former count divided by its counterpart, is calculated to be 2.0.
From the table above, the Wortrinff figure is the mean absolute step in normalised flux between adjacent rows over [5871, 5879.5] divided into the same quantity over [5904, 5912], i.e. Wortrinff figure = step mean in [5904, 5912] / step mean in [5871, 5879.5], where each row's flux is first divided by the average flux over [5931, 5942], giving 0.93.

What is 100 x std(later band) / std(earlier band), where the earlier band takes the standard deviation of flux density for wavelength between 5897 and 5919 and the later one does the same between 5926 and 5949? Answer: 96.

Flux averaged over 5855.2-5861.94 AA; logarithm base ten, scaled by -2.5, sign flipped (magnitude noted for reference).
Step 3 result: 2.83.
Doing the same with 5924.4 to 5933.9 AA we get 2.79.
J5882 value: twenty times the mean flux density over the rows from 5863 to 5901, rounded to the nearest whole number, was 234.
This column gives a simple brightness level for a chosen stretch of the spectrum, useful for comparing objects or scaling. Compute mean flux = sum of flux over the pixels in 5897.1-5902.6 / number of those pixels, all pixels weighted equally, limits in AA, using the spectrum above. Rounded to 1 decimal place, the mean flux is 12.1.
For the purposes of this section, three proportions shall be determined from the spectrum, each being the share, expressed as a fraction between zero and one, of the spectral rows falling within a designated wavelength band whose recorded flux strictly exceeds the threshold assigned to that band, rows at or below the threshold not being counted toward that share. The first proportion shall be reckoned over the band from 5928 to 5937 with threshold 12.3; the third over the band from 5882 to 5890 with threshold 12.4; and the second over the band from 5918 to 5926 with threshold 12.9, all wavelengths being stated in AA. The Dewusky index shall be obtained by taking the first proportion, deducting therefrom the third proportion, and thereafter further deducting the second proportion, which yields 0.33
